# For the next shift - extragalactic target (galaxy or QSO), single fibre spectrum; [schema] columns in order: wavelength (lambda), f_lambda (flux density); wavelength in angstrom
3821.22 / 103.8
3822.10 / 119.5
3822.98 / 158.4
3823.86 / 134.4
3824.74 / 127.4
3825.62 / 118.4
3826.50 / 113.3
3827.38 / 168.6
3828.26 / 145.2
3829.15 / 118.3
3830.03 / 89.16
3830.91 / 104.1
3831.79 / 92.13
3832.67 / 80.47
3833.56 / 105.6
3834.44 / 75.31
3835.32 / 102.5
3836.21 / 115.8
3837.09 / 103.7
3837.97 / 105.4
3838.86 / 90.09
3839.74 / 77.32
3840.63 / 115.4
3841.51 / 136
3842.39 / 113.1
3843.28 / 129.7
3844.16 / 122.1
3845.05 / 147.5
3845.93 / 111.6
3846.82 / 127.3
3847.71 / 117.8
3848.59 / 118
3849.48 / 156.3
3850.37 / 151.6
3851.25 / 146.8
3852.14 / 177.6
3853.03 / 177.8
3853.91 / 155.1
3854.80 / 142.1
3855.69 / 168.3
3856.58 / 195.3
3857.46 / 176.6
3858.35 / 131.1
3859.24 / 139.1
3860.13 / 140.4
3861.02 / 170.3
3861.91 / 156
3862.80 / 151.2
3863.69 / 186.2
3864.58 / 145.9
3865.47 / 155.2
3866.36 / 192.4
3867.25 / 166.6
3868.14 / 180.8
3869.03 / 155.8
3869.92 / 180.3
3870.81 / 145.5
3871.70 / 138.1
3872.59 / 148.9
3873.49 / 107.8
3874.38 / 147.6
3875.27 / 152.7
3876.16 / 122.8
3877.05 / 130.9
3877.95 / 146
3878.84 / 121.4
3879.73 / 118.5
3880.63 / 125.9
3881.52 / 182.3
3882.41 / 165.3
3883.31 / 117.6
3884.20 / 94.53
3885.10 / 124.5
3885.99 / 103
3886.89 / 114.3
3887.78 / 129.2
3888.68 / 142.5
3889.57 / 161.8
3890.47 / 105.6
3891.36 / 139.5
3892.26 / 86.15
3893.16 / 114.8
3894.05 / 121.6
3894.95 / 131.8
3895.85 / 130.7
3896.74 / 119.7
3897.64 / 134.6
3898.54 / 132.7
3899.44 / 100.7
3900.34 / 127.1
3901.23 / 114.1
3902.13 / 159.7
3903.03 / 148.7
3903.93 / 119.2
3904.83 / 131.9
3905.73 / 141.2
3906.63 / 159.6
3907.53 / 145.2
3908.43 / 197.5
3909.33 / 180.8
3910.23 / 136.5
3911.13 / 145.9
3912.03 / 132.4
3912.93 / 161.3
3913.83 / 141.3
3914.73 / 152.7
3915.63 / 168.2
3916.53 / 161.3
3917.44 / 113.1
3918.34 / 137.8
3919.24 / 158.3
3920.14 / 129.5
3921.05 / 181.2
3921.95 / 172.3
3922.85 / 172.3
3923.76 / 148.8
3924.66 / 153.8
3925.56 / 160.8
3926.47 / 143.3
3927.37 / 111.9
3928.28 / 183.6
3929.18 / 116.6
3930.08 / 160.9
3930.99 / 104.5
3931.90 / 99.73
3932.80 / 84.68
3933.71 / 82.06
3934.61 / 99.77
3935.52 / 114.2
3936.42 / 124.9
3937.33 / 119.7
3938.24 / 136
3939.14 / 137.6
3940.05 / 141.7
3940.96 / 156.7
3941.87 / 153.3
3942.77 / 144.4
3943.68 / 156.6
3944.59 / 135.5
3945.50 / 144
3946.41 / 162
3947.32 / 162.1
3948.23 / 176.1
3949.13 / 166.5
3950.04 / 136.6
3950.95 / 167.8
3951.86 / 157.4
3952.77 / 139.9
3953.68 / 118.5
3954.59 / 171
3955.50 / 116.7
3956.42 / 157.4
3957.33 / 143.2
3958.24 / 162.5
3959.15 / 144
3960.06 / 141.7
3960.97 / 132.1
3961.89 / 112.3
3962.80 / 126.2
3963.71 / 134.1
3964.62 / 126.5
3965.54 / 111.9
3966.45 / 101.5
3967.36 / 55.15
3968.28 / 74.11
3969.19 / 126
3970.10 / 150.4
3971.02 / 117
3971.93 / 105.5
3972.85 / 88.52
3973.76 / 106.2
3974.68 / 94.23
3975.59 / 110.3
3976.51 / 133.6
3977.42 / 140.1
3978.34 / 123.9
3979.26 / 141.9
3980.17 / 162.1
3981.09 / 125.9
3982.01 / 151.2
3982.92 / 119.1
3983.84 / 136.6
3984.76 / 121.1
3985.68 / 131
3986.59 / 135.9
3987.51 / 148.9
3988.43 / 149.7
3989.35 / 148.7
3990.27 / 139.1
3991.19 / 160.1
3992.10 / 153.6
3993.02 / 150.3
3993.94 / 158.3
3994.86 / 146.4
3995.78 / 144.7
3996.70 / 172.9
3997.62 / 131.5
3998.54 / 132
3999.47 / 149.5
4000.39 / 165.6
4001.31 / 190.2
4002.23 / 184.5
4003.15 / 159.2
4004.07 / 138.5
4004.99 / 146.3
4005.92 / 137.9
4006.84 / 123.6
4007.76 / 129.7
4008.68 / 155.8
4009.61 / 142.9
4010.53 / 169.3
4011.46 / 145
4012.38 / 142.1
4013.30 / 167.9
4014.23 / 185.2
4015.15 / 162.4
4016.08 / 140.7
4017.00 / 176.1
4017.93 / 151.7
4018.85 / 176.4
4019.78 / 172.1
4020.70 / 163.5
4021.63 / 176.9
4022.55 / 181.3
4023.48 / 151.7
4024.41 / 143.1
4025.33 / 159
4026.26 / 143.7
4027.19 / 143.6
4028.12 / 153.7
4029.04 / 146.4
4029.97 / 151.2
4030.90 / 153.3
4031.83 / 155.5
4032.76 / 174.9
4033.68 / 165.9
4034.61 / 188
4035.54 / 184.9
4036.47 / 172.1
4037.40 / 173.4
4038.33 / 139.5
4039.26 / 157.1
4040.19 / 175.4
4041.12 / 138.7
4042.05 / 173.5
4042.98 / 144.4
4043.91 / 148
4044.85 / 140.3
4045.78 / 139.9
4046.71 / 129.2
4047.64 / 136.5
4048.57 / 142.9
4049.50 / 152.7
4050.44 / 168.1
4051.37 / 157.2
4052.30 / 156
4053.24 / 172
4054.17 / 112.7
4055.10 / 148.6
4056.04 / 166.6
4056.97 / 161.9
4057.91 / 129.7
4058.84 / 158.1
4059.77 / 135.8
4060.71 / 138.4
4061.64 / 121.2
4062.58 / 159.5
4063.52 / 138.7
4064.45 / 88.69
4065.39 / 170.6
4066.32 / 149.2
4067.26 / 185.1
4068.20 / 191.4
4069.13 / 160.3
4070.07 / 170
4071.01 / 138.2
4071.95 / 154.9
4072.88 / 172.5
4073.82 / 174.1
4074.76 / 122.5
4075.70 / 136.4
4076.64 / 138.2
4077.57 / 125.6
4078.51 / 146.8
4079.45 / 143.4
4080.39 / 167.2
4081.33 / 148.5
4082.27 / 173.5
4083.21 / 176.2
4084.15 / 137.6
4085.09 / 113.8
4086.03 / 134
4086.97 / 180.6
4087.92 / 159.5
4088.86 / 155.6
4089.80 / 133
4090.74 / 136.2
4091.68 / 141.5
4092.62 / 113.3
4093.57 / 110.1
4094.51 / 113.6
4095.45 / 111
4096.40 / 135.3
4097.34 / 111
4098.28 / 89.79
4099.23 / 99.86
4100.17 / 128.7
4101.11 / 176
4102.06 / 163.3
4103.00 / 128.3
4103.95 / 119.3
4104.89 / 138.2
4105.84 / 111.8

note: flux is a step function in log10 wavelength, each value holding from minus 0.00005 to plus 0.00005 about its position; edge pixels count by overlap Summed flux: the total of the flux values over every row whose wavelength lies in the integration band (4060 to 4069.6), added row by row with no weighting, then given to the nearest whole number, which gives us 1503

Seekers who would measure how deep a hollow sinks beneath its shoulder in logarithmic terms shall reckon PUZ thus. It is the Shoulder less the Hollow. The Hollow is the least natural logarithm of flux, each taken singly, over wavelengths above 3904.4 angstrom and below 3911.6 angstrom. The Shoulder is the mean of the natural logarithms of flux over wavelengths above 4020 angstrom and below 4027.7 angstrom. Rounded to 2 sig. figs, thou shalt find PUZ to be 0.18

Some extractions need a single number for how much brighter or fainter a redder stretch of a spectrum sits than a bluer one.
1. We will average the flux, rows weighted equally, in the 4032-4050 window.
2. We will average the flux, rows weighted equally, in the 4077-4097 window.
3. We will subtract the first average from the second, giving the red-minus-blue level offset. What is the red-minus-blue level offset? -16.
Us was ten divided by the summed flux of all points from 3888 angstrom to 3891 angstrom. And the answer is 0.024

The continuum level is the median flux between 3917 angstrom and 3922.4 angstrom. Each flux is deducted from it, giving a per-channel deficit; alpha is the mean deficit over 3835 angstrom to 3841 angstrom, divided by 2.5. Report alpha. 19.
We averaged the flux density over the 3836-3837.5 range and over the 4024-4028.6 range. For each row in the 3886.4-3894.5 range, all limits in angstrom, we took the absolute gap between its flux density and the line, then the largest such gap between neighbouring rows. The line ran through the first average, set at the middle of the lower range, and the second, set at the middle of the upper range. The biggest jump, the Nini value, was 28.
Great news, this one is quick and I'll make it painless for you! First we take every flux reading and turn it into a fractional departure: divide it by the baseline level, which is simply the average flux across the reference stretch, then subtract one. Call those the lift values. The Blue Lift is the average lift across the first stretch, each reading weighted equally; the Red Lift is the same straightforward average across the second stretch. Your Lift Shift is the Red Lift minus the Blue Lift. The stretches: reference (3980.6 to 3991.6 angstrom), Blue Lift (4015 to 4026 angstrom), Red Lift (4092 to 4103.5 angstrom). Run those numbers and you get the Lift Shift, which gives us -0.28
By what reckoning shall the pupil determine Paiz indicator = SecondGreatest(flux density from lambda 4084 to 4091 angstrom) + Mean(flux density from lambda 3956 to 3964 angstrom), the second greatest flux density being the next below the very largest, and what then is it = 299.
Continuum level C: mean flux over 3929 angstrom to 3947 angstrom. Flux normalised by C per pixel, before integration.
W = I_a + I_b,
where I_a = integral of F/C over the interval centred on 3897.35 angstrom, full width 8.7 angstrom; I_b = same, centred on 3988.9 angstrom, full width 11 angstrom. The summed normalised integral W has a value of 21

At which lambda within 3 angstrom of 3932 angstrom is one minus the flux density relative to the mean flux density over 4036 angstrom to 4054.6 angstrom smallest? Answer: 3930.08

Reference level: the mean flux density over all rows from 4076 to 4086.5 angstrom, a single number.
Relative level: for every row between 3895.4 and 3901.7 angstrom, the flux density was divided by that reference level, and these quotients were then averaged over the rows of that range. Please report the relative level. 0.84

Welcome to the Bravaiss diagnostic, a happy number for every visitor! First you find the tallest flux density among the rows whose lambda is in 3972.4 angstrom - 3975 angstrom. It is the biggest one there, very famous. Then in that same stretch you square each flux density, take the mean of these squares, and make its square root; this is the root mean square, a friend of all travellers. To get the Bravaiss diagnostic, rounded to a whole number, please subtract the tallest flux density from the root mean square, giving -10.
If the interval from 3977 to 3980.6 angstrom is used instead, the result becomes -19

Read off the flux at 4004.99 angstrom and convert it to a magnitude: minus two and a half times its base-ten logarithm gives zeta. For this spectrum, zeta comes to -5.41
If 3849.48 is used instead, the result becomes -5.48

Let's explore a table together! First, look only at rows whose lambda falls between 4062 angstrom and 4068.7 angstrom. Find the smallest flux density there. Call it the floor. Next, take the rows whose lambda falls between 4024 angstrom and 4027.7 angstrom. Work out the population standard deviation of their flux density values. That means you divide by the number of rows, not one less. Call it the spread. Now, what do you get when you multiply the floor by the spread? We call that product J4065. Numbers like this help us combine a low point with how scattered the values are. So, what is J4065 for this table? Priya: 597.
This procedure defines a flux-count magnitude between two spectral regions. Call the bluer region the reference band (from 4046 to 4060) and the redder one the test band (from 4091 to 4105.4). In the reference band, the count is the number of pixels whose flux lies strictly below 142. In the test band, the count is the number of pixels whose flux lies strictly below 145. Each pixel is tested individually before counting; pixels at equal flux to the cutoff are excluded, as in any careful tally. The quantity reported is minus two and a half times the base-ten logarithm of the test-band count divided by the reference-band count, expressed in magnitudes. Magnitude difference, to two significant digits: -1.0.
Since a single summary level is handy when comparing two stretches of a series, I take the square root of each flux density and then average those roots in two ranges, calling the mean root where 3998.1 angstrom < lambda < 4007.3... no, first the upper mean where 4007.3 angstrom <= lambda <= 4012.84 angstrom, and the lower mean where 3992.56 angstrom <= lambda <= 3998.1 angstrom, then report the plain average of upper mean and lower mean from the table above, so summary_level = 12.2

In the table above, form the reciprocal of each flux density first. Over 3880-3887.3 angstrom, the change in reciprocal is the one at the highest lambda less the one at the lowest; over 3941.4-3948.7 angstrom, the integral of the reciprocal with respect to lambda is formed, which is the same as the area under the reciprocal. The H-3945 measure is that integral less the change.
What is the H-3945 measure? 0.047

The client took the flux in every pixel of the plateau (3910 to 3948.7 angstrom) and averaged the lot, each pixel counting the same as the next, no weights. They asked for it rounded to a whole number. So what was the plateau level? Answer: 141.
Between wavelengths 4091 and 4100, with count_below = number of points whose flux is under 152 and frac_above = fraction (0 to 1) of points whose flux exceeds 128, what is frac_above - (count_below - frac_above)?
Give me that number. -8.6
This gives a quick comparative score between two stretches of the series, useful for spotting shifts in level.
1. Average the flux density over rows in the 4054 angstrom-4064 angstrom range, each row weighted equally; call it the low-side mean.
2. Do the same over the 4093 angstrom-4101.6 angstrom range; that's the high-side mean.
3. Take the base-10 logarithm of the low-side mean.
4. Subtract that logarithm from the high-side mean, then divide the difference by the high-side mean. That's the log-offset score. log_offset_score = 0.982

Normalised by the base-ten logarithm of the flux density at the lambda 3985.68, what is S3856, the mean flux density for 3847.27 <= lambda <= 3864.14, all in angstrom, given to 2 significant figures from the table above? 74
